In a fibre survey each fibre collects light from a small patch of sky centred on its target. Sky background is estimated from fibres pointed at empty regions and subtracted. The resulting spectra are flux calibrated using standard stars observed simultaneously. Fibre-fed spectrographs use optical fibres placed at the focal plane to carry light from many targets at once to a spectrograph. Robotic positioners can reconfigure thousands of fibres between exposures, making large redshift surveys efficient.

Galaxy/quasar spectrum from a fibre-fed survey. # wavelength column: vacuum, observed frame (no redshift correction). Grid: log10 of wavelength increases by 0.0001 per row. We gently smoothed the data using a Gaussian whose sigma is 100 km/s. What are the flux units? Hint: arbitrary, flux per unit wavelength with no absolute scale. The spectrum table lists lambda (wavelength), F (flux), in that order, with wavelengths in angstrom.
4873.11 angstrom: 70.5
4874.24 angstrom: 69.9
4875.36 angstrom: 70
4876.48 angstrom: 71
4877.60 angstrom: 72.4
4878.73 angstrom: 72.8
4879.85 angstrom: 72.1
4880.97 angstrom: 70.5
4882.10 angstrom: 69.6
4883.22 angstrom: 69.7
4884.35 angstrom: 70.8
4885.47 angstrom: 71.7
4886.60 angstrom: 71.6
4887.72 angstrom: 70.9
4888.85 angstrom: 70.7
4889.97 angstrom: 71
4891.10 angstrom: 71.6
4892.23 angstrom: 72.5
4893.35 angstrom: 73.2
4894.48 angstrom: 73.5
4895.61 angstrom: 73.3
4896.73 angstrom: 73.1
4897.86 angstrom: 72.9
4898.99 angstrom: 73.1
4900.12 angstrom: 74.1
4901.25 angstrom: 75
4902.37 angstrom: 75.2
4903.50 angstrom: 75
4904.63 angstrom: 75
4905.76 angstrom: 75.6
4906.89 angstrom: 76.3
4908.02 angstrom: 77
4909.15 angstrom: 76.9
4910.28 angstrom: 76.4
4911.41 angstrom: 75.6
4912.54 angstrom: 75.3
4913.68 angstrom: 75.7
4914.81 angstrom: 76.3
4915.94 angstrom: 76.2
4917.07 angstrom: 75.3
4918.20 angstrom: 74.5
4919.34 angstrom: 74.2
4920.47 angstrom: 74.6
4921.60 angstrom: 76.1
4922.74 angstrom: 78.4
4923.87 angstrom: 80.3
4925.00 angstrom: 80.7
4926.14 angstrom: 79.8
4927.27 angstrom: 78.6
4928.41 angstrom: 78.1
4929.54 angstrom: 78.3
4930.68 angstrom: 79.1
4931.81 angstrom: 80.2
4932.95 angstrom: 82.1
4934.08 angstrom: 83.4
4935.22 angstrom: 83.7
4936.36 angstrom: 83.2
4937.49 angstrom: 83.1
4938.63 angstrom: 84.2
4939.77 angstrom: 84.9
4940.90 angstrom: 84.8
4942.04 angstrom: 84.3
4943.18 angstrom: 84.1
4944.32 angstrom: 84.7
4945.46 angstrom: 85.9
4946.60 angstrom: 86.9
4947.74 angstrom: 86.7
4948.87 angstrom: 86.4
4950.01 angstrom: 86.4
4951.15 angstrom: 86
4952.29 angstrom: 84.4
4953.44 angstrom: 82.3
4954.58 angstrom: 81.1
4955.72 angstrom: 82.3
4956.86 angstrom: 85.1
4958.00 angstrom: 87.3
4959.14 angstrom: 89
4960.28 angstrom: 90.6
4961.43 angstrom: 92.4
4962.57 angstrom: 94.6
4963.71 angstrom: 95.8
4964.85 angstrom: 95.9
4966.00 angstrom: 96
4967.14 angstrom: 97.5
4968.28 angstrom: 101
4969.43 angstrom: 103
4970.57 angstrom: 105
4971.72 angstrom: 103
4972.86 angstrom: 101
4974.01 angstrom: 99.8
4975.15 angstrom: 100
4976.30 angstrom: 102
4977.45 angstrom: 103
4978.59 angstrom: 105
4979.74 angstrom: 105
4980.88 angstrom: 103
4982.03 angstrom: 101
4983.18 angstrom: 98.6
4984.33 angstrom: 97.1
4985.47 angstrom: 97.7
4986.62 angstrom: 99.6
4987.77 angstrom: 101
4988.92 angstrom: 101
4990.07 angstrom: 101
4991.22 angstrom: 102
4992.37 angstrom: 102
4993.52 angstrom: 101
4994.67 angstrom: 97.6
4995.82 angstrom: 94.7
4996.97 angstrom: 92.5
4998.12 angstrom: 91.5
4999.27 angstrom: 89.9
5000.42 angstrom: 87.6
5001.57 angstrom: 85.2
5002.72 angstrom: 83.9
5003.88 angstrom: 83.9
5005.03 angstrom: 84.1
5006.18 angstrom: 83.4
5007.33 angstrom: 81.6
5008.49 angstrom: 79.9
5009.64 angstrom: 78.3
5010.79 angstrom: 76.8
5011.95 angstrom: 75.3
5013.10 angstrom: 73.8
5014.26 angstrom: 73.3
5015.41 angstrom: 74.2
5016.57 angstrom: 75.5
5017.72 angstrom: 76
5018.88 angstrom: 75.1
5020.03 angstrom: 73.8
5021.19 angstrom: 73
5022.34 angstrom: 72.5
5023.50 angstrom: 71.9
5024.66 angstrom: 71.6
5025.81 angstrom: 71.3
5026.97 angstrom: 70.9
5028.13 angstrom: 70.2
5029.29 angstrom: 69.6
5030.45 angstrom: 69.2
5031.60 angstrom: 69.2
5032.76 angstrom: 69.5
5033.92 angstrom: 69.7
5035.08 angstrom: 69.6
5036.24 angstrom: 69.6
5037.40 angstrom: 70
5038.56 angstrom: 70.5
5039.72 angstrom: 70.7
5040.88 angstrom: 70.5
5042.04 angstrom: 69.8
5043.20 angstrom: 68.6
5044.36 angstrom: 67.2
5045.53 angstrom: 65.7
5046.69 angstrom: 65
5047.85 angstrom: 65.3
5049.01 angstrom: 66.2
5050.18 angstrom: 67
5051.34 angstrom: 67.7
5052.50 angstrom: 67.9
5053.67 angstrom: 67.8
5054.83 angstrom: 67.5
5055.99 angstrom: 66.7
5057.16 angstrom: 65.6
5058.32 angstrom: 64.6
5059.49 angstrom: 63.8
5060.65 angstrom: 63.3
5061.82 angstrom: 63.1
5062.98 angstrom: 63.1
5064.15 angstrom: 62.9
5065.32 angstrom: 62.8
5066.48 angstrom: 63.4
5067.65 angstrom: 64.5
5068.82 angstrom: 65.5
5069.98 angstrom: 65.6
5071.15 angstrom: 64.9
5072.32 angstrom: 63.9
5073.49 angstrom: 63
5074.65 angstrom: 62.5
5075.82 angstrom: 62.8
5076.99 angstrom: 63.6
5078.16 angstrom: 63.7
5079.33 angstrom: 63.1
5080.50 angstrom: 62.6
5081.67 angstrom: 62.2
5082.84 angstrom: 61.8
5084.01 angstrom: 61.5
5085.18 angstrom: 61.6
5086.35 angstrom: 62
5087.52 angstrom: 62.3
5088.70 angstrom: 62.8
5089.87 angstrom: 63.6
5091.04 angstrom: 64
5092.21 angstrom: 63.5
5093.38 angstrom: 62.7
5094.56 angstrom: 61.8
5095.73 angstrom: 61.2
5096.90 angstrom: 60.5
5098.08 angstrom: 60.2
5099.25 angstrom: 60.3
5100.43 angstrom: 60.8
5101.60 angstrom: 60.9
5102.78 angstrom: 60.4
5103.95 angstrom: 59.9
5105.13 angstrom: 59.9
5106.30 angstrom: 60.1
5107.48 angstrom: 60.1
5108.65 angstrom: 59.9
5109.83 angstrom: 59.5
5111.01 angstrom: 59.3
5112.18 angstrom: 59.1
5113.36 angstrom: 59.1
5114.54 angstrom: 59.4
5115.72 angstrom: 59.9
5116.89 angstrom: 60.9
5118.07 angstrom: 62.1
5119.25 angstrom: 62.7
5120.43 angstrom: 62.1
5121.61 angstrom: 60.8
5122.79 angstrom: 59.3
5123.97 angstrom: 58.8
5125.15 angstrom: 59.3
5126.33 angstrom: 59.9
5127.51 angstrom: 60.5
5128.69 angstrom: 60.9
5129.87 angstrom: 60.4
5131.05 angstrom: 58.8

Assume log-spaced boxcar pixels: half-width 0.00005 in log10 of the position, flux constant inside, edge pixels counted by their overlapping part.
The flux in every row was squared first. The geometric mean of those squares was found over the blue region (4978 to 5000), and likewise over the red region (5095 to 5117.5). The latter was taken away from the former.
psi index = 6177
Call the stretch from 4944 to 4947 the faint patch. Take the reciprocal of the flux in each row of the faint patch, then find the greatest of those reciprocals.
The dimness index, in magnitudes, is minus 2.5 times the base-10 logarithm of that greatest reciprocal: 4.82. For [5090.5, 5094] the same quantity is 4.49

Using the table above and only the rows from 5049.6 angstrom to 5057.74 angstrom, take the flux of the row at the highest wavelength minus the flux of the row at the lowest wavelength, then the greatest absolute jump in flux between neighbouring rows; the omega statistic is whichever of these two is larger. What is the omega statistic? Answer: 1.1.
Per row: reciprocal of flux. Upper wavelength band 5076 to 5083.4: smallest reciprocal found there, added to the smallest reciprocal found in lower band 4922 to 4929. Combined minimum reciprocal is 0.0281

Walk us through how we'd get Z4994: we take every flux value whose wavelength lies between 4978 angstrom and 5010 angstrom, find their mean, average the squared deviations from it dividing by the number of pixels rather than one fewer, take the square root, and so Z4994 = 8.3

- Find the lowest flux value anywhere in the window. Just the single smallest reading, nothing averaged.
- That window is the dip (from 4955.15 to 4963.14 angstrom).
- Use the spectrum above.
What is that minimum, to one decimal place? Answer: 82.3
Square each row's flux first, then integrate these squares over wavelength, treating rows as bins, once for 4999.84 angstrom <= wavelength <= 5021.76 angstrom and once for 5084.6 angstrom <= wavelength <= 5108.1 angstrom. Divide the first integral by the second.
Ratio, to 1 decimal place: 1.5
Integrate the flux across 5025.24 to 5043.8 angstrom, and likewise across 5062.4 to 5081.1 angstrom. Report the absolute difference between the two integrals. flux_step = 108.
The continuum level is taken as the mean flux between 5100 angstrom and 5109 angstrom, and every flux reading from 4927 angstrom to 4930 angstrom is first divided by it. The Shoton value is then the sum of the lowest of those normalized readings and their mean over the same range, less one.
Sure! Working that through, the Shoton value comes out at 1.6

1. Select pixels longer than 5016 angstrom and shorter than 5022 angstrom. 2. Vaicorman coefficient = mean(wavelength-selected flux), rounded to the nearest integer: 75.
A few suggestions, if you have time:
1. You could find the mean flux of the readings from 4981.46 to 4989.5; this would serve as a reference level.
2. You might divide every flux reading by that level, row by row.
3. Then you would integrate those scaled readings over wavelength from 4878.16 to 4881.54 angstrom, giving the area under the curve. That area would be 2.4 angstrom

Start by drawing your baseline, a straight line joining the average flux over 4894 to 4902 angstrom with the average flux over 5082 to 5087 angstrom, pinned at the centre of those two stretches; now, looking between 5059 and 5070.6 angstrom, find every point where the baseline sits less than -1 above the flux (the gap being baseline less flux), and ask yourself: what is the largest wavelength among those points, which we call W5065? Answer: 5069.98 angstrom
